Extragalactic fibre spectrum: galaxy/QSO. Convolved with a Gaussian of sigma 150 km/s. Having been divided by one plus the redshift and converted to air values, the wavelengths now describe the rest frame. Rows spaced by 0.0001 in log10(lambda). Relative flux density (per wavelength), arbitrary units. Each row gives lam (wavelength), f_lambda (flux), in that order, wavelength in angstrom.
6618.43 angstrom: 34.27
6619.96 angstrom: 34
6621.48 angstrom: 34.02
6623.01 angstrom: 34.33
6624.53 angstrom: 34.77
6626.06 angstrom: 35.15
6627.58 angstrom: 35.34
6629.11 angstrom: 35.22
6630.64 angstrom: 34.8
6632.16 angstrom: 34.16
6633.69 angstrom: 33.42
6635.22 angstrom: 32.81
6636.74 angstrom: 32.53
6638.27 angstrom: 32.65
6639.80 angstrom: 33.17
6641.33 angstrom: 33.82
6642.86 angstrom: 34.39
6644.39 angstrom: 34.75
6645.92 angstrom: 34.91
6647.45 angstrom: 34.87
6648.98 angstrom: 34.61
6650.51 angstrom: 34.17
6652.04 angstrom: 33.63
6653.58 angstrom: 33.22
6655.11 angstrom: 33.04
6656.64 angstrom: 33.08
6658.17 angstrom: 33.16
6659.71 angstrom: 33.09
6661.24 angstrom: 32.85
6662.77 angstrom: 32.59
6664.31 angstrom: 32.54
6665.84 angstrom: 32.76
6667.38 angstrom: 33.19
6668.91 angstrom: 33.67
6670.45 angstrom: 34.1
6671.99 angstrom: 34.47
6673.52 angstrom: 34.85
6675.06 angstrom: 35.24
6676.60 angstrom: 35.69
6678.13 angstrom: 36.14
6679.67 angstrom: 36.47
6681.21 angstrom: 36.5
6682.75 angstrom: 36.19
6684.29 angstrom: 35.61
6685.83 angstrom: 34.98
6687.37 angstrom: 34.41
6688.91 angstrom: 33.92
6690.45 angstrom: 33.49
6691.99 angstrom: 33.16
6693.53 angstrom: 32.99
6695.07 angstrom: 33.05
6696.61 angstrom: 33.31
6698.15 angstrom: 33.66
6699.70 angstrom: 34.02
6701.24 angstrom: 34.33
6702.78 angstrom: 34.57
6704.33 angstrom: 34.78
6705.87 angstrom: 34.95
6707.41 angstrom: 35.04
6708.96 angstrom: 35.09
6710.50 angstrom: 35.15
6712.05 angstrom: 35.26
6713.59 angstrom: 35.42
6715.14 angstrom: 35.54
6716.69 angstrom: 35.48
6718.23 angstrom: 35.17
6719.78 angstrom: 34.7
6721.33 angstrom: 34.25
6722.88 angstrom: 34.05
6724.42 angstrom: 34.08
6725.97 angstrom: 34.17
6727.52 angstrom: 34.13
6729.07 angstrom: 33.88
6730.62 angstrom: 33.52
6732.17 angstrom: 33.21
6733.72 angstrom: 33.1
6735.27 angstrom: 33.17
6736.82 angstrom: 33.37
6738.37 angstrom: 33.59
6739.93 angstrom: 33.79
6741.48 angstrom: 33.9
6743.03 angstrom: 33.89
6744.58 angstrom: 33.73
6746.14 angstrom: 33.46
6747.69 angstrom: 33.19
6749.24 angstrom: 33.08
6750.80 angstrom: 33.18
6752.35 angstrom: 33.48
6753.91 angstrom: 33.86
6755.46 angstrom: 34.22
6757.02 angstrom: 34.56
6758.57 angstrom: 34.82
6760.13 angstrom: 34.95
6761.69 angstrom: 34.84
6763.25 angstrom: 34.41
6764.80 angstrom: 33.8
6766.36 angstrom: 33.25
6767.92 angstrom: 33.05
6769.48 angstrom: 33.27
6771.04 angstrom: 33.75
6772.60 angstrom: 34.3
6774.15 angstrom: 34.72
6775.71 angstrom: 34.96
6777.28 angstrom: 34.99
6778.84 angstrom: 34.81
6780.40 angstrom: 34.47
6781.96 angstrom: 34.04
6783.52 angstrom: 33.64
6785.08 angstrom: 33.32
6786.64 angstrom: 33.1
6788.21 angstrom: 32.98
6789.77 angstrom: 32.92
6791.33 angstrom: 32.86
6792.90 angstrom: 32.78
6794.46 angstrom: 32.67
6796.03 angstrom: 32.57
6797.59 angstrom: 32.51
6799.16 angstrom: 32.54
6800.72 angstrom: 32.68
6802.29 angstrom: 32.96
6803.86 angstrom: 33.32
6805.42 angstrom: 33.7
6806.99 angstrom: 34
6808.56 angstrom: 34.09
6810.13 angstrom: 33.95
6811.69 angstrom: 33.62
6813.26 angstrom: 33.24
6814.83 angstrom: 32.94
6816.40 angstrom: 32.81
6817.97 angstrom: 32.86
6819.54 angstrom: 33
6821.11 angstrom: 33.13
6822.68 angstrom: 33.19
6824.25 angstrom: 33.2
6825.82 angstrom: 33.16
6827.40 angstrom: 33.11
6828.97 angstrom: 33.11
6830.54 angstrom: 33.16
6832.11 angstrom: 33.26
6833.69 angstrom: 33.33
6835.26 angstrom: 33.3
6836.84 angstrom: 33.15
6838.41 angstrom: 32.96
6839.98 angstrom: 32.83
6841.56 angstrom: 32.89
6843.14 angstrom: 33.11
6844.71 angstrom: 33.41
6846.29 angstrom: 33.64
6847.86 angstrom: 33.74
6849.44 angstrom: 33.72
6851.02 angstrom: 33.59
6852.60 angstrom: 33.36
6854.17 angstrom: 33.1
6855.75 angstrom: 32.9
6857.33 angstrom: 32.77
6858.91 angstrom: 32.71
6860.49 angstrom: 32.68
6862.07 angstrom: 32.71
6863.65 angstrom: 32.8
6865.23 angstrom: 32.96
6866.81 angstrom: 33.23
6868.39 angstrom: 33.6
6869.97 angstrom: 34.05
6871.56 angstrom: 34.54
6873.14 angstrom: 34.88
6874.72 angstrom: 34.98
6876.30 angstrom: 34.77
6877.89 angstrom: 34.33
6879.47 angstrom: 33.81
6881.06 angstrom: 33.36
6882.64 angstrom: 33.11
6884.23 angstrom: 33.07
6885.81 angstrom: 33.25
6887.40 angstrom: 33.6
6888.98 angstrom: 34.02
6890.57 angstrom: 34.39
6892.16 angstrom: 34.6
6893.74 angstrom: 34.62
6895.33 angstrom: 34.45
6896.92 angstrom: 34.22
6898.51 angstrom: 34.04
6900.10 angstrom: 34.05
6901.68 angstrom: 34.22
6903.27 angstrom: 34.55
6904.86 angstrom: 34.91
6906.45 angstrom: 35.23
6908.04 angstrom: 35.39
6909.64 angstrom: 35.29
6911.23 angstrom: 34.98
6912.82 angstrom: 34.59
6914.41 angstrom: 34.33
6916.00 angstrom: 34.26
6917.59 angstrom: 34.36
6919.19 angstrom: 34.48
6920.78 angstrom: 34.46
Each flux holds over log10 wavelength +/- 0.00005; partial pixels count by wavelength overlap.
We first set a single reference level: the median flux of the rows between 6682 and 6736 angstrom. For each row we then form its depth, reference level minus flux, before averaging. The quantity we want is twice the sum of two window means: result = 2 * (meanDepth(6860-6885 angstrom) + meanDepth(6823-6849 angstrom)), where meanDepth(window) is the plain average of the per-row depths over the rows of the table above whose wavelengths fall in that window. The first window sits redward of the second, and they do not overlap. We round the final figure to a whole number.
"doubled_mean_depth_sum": 3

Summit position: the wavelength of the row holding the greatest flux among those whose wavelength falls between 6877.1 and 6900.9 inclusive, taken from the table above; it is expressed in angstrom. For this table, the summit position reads 6893.74 angstrom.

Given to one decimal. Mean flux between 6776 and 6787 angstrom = 34.1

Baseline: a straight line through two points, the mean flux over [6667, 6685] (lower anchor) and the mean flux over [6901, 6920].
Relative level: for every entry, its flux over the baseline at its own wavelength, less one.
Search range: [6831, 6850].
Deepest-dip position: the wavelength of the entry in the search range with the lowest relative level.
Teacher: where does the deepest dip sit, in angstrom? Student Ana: 6839.98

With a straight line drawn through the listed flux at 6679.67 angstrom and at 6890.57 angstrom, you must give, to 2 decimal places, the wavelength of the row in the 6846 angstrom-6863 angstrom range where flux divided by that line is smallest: 6860.49 angstrom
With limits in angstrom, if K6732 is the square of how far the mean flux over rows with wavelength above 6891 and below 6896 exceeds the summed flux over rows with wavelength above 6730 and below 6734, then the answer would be 4261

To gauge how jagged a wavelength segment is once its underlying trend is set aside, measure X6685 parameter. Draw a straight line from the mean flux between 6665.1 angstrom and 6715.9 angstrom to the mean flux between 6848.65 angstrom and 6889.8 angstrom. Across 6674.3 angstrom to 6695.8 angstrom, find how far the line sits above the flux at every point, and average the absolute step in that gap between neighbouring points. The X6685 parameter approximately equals 0.37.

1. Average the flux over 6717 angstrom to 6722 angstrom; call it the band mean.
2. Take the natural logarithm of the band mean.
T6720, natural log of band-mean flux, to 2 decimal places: 3.55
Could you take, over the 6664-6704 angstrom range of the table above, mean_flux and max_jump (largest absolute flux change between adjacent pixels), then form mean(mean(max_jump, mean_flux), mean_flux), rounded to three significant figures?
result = 25.9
